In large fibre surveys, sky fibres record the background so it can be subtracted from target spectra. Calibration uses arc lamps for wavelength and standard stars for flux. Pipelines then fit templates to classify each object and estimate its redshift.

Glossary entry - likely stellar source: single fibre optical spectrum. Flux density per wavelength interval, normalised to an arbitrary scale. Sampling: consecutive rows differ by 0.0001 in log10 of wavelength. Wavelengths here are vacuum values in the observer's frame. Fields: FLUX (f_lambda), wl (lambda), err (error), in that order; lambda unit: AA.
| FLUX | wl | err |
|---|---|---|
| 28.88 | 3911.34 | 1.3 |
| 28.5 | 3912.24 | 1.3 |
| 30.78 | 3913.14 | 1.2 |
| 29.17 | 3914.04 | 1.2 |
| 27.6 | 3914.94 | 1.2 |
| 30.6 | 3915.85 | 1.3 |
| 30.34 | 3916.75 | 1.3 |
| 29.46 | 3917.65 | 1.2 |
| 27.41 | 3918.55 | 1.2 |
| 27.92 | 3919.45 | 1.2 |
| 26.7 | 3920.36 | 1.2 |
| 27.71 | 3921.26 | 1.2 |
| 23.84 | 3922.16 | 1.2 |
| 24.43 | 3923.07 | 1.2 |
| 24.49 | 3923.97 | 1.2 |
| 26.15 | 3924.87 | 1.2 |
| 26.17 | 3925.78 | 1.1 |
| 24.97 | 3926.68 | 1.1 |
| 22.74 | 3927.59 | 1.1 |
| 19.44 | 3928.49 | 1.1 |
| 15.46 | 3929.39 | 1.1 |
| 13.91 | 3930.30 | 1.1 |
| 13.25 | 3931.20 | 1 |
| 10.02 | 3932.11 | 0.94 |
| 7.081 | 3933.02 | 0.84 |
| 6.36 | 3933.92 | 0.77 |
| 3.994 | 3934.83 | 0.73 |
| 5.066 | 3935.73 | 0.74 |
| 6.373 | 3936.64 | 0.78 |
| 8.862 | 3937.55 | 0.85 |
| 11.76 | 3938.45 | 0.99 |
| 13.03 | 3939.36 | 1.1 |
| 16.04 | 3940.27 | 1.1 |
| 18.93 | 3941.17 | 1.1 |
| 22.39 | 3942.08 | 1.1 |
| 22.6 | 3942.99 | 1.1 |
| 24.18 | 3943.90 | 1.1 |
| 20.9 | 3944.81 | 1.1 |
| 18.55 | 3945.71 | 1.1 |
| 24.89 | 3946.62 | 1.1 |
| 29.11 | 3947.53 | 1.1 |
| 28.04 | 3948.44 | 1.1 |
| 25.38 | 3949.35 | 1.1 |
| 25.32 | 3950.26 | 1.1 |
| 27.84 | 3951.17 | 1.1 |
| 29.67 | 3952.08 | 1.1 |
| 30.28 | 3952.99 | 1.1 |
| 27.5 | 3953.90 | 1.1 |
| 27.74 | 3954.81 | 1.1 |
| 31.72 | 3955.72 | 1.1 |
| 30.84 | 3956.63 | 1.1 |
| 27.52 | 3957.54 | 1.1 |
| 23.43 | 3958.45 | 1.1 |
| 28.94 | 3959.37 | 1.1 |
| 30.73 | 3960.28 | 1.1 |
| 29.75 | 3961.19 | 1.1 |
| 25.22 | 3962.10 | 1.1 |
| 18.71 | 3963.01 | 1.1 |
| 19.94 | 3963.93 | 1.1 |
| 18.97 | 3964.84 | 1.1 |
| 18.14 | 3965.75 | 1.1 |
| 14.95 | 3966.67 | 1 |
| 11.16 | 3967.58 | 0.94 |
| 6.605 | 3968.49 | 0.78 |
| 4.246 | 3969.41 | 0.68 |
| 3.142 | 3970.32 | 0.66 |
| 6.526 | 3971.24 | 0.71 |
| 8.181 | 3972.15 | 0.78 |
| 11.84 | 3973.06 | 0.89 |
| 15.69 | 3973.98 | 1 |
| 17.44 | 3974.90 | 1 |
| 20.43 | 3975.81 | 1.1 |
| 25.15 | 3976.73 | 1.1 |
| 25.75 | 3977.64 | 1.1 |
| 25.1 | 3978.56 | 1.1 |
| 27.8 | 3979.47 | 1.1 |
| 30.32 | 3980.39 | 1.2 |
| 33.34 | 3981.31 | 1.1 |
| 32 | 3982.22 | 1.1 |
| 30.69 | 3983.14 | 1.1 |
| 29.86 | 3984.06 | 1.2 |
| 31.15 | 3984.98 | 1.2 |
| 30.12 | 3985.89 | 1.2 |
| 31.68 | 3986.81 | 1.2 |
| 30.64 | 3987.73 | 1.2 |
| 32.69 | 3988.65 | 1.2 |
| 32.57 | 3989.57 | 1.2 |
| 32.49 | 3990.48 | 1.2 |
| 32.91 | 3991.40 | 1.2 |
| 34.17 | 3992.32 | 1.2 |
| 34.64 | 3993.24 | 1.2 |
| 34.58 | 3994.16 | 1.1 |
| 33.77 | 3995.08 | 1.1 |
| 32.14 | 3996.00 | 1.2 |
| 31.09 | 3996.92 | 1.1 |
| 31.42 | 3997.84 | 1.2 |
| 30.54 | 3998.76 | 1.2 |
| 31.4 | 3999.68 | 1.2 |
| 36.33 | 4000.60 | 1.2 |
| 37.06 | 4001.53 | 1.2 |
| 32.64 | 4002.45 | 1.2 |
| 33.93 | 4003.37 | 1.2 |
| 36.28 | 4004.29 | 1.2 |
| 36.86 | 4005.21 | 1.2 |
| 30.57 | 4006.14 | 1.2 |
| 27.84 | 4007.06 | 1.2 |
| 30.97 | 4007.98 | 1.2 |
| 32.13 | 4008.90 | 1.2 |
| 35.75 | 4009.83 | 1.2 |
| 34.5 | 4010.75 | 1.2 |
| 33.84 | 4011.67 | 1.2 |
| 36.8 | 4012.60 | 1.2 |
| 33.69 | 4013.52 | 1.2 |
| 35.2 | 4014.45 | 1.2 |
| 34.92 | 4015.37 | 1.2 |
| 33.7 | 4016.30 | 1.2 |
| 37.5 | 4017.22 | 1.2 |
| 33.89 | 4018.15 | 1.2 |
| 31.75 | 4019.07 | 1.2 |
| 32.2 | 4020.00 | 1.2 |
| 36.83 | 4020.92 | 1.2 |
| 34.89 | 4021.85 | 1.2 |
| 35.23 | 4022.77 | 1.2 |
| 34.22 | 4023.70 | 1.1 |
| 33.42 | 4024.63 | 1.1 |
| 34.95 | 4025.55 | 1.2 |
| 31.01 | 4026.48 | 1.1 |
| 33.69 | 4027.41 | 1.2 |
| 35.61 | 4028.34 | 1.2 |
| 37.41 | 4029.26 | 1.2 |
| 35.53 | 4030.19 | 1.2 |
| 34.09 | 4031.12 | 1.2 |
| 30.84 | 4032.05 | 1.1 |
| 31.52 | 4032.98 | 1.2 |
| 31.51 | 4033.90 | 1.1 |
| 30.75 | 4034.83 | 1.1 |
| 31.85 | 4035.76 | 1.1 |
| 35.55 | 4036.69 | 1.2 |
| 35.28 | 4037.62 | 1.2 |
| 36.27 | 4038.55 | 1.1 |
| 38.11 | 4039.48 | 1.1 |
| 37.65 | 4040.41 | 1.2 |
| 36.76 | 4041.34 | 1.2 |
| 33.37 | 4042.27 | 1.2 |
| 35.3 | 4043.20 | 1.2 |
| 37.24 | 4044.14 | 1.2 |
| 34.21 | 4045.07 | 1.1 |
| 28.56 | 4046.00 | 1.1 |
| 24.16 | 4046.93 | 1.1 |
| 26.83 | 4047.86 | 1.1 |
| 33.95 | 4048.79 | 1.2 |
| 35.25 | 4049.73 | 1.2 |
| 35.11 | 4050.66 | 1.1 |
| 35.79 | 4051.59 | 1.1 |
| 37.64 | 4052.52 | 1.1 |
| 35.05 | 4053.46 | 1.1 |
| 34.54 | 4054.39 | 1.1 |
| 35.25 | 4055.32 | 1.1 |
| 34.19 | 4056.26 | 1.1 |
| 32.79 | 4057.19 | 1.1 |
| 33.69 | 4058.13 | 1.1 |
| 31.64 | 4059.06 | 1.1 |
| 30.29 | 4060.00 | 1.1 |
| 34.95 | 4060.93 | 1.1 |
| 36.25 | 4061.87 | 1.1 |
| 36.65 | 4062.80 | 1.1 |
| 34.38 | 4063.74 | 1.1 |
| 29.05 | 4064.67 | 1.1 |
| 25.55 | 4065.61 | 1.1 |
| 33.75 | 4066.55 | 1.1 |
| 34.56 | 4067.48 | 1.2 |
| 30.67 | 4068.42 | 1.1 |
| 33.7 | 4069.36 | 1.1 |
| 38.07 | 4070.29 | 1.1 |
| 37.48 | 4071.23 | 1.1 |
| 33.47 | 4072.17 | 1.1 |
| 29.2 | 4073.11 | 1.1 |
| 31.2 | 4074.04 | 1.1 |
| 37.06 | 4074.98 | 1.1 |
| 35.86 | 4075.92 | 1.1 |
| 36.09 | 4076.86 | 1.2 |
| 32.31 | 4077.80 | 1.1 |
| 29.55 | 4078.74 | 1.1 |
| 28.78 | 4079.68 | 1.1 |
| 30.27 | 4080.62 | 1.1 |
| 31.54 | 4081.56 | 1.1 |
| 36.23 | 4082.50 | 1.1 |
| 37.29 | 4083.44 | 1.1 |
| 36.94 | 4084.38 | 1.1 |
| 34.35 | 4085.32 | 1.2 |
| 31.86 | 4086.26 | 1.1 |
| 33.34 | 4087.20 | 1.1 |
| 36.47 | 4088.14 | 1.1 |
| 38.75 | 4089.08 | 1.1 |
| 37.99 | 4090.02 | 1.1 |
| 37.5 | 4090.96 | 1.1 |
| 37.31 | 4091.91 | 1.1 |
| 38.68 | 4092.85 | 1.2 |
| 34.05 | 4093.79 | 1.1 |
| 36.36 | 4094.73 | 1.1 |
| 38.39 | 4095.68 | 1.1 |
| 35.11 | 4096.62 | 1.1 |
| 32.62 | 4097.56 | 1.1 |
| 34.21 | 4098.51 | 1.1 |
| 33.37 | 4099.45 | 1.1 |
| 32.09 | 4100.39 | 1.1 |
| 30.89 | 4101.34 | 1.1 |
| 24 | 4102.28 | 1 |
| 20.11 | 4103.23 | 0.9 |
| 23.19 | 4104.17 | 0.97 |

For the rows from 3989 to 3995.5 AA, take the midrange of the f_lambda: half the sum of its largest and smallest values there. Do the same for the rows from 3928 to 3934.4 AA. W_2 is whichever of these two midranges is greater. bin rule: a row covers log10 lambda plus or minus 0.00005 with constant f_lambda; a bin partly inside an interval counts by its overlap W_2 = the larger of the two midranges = 33.6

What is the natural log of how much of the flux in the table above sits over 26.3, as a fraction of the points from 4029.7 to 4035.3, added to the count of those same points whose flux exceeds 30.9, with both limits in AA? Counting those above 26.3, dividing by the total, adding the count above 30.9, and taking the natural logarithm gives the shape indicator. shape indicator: 1.6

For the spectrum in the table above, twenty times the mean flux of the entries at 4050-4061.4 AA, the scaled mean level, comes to 685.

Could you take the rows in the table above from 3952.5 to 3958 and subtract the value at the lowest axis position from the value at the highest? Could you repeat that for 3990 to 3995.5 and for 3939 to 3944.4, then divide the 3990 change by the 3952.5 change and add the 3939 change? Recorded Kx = 11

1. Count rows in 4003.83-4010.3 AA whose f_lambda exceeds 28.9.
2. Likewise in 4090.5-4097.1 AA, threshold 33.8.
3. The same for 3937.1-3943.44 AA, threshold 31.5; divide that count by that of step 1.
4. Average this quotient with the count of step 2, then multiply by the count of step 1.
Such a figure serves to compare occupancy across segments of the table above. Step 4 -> 21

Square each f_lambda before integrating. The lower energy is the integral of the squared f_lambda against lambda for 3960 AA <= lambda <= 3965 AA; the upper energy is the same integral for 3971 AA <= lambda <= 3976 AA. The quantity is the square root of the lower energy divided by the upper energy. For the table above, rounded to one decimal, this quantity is 1.7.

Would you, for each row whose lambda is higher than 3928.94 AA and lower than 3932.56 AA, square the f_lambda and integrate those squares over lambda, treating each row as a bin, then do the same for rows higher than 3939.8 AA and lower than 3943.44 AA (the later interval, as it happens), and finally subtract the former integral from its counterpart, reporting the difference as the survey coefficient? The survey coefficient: 836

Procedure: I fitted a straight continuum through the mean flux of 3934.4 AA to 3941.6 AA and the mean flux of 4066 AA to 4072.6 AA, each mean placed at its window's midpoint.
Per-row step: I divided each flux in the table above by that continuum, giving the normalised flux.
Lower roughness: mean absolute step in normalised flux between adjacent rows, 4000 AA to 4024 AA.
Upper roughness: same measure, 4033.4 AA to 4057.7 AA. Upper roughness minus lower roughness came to -0.02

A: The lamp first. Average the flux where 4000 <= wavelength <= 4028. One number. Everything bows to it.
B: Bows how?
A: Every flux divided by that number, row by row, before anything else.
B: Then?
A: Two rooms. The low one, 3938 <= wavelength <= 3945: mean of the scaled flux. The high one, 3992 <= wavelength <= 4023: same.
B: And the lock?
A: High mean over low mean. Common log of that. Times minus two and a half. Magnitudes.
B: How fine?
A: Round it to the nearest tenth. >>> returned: -0.6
